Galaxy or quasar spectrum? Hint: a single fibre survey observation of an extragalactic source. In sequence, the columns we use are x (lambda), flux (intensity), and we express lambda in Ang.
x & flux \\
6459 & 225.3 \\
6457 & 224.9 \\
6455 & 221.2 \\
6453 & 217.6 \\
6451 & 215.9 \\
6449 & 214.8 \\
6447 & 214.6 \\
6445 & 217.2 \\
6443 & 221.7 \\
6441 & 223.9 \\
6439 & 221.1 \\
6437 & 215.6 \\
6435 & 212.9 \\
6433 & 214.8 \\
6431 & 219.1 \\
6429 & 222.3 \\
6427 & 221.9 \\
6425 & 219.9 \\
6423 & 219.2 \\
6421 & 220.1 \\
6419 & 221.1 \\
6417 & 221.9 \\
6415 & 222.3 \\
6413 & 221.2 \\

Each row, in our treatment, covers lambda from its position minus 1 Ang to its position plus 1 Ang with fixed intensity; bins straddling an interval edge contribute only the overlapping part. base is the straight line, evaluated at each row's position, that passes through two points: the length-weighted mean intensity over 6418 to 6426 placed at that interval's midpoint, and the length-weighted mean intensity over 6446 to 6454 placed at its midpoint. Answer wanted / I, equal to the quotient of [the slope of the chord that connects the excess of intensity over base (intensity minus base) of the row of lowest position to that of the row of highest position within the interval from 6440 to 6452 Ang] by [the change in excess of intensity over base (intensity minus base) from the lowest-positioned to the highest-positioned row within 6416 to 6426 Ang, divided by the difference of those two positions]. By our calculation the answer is 6.8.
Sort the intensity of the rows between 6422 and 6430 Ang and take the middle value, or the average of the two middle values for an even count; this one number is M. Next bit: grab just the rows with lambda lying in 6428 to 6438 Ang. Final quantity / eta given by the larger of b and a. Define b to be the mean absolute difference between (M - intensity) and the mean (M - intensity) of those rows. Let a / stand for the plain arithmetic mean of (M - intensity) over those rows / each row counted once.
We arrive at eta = 4.0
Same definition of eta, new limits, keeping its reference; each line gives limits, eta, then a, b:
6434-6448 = 3.5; 2.8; 3.5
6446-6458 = 3.3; 2.7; 3.3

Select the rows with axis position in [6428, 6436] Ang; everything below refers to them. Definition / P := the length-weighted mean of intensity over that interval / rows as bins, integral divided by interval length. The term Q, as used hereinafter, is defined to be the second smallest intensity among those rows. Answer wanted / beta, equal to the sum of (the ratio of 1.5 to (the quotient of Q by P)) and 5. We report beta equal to 6.52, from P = 217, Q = 214.8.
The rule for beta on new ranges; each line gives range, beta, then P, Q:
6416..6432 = 6.51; 221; 219.2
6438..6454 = 6.52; 218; 214.8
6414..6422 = 6.50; 221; 221.1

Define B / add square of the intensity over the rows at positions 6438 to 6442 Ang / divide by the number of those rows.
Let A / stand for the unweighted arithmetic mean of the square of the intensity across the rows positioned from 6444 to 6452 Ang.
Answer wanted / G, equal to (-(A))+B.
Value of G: 3013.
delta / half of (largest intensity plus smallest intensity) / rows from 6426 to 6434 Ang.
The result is 219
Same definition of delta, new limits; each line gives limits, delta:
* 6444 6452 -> 216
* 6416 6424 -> 221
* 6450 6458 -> 220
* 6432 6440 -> 217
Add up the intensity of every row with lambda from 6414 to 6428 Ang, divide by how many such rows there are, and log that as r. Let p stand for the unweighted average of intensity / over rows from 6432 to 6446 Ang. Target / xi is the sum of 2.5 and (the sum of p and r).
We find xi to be 442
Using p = 218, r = 221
